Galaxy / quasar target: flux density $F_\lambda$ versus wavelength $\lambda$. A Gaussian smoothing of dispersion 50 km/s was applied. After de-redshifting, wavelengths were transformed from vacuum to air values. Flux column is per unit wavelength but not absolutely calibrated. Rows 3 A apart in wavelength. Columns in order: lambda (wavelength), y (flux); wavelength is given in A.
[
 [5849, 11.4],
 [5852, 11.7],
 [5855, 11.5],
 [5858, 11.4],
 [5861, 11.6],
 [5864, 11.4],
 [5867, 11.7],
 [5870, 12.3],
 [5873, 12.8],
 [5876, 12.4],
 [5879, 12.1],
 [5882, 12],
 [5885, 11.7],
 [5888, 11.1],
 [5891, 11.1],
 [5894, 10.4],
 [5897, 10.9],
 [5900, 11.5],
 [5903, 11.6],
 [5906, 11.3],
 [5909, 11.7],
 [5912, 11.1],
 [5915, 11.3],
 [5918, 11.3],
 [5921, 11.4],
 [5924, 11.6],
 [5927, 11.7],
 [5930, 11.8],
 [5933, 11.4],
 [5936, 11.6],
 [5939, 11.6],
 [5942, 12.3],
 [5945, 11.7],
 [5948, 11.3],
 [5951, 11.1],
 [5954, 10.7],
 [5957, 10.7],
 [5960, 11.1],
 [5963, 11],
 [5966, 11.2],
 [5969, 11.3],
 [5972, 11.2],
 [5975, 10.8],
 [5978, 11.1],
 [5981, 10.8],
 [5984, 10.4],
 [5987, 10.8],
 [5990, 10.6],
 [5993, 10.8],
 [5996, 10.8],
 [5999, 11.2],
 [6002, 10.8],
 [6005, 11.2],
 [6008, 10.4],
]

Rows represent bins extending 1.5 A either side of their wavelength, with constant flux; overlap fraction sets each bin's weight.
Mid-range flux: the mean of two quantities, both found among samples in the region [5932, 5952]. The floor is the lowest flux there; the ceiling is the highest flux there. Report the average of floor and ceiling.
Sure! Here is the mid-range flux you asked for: 11.7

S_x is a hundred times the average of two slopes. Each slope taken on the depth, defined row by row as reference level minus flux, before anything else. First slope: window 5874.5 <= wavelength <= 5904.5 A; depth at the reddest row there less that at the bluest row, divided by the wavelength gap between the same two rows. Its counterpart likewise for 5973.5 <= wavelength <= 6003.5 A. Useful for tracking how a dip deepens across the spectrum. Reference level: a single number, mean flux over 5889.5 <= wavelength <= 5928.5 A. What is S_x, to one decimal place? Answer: 1.5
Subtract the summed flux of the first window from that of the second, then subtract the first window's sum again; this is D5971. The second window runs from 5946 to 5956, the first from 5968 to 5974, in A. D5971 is -12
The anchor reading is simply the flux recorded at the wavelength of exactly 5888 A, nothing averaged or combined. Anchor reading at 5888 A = 11.1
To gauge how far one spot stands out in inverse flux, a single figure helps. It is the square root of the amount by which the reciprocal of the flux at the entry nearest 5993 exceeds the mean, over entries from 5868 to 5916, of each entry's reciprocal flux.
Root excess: 0.078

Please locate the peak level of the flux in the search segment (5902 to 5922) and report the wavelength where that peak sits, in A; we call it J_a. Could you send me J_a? 5909 A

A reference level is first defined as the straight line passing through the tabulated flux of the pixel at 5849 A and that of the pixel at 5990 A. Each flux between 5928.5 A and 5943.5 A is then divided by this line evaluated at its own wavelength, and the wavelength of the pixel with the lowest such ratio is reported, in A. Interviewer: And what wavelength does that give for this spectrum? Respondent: 5933 A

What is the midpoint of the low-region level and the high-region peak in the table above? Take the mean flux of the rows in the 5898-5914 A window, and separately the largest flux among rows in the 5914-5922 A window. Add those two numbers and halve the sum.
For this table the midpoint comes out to 11.4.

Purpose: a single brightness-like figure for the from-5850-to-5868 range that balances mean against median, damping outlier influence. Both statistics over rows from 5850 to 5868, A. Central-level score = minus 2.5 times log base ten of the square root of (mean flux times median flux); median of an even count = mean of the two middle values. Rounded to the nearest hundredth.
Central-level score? -2.66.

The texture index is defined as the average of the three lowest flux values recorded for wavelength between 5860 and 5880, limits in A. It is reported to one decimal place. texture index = 11.6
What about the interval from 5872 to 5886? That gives 11.9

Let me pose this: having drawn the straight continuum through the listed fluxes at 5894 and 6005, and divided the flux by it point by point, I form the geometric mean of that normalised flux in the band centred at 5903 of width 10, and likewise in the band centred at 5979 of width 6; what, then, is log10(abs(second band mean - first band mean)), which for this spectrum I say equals -0.992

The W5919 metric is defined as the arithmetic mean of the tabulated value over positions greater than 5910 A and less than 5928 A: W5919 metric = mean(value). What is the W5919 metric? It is 11.4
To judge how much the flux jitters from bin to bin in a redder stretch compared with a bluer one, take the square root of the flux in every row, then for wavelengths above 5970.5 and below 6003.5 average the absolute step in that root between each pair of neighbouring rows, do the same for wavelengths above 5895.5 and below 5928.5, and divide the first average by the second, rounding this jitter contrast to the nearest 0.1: 1.2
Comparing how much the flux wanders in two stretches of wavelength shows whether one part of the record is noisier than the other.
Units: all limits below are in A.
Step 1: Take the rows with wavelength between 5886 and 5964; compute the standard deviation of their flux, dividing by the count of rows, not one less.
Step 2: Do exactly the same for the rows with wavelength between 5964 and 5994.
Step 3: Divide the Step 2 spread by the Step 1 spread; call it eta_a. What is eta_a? 0.69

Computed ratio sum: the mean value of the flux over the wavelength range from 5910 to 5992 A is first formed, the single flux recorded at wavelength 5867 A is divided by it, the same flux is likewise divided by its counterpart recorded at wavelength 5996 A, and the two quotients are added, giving 2.13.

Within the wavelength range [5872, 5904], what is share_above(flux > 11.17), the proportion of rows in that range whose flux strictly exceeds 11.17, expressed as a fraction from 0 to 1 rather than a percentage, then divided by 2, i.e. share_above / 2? 0.32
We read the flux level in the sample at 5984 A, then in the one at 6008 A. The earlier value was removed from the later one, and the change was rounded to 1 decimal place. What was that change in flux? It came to 0.0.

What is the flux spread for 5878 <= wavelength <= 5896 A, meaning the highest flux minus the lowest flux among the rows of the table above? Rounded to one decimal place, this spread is 1.7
